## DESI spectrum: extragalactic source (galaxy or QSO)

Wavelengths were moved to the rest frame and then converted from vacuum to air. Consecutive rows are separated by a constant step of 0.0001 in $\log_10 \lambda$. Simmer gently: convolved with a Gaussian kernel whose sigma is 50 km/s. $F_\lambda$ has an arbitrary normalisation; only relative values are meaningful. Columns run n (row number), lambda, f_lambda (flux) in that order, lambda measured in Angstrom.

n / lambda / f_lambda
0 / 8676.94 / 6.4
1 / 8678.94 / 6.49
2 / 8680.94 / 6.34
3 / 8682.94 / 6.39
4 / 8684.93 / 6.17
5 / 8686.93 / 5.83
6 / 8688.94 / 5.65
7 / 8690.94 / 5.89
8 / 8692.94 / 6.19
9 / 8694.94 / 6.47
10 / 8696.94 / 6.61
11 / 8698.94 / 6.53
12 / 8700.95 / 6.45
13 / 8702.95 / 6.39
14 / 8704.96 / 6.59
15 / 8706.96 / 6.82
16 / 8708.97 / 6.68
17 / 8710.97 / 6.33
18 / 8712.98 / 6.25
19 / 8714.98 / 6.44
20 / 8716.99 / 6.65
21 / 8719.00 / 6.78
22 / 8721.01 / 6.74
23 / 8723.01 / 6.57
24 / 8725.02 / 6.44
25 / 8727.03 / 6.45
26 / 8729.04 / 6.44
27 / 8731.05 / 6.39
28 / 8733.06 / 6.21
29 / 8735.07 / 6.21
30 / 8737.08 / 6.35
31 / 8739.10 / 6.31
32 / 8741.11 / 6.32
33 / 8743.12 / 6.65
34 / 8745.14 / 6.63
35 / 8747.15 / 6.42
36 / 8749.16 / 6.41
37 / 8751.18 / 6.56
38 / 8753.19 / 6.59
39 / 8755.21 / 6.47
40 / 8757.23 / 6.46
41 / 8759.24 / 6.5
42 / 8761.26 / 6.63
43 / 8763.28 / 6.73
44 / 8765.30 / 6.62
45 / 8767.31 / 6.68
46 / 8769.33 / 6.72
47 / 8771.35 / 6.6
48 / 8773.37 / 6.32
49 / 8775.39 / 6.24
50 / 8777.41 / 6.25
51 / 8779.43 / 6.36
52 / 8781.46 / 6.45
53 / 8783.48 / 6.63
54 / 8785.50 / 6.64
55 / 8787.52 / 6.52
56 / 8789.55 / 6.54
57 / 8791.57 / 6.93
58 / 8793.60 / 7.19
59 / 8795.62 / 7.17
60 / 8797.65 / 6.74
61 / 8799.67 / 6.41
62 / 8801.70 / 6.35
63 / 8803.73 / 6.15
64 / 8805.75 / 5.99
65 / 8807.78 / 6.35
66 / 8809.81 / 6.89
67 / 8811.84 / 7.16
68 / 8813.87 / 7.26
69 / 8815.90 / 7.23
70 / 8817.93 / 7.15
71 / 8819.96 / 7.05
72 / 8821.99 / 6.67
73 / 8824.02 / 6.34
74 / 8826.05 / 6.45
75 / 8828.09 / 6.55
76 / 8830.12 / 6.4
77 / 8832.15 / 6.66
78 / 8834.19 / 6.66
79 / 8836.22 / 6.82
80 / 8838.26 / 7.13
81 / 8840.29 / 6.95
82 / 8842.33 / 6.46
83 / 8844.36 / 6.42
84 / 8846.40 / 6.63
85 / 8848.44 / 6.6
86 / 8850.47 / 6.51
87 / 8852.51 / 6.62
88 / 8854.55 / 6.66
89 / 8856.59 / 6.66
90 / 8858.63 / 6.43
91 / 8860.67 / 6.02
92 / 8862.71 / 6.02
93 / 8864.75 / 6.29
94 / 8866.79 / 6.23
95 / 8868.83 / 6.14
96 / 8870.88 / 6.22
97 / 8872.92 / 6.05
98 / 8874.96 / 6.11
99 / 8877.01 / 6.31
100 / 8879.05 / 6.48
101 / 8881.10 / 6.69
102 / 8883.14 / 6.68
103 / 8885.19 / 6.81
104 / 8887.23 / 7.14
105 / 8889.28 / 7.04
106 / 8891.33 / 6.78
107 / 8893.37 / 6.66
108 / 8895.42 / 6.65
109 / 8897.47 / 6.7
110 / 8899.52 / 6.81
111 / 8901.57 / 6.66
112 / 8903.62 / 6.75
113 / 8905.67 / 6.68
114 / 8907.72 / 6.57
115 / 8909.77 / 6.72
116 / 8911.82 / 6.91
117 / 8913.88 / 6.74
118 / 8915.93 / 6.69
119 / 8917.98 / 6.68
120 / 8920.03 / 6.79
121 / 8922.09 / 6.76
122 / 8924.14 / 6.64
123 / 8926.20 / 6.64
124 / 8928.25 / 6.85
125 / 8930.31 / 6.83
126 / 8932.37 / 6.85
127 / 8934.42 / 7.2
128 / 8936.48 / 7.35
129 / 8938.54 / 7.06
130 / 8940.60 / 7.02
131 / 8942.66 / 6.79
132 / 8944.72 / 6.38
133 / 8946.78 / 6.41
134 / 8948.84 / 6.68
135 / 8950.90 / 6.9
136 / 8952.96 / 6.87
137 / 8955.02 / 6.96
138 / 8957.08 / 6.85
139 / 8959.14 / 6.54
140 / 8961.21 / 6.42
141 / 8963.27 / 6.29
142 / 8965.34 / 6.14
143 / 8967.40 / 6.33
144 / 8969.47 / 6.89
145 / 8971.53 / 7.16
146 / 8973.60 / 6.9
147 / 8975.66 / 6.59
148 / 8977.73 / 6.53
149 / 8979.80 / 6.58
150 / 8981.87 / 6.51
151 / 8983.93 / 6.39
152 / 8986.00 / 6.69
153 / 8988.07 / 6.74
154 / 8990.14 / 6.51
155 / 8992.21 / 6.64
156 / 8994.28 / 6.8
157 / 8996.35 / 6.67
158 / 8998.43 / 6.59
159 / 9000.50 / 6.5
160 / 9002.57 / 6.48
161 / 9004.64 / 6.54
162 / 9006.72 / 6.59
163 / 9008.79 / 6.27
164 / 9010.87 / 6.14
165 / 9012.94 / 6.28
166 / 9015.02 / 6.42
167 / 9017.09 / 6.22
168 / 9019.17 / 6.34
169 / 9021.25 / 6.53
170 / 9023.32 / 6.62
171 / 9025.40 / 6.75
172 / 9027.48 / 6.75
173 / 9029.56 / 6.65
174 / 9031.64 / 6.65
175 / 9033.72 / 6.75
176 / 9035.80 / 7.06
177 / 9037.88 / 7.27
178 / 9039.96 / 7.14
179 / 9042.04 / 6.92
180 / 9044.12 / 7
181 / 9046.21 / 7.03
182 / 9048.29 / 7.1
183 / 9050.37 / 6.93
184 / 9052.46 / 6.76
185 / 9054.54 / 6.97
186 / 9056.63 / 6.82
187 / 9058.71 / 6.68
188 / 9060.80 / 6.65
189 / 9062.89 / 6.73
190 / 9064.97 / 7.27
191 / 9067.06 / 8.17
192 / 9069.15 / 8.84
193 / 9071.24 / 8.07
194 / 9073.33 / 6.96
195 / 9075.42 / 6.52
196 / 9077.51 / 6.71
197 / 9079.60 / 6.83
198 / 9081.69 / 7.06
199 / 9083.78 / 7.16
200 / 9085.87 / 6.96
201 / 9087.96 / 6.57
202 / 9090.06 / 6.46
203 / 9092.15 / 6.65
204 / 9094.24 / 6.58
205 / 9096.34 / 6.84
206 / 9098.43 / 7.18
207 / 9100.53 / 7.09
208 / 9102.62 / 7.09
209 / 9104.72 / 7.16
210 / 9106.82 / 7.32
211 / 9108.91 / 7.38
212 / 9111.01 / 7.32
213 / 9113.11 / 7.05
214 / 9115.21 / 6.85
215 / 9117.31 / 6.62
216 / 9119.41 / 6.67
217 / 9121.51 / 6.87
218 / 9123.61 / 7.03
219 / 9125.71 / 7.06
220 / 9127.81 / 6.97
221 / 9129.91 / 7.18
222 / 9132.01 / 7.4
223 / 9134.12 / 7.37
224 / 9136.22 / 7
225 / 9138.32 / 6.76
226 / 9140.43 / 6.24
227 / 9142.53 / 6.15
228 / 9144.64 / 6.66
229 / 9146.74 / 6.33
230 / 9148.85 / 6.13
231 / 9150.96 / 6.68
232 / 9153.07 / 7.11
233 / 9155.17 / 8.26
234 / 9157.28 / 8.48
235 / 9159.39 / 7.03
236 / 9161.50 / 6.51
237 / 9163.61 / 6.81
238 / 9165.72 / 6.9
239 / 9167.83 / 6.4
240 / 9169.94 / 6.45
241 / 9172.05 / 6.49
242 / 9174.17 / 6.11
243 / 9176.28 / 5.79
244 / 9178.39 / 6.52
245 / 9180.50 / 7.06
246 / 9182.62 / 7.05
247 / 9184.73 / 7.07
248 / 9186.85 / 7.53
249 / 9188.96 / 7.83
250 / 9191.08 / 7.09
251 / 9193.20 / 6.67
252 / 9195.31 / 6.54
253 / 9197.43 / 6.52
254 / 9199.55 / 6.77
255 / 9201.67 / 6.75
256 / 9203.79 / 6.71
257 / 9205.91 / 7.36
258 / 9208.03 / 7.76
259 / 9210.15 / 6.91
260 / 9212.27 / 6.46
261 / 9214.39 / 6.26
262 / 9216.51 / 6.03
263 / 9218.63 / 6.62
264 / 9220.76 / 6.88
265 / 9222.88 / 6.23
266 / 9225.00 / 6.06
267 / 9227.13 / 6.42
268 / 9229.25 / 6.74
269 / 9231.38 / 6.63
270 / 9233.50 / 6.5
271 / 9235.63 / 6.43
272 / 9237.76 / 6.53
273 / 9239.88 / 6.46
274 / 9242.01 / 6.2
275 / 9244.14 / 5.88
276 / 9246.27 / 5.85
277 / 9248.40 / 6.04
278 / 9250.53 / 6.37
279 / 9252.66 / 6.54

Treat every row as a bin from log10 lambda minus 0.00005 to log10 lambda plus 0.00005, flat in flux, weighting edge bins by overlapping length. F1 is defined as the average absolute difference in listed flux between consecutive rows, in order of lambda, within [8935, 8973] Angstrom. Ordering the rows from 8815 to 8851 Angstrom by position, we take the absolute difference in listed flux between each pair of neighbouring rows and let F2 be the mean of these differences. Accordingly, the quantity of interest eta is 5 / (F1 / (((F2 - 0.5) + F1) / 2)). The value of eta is -1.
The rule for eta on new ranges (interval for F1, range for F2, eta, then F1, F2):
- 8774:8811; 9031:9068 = -1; 0.19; 0.21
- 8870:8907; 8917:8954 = -4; 0.13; 0.15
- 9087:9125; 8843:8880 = -4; 0.15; 0.13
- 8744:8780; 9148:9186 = 1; 0.09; 0.43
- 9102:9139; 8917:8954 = -3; 0.16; 0.15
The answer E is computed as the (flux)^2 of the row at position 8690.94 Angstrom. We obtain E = 34.7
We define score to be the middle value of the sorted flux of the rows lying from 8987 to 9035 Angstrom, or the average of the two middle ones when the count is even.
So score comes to 6.59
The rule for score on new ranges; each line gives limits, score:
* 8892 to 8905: 6.68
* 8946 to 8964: 6.68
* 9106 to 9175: 6.87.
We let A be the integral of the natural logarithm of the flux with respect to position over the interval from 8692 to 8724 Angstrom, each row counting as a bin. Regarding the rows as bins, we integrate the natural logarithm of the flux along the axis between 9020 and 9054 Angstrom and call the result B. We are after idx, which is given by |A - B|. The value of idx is 5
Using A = 60.1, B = 65.5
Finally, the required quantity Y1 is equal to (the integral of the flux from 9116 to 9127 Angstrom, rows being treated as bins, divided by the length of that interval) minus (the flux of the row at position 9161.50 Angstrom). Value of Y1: 0.34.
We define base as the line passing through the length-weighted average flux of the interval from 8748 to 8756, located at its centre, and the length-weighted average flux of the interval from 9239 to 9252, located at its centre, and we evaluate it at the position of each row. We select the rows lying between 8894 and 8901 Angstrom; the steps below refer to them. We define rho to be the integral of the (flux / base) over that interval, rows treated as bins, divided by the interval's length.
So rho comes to 1.05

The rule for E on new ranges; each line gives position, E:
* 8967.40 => 40.1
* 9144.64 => 44.4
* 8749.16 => 41.1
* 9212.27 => 41.7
